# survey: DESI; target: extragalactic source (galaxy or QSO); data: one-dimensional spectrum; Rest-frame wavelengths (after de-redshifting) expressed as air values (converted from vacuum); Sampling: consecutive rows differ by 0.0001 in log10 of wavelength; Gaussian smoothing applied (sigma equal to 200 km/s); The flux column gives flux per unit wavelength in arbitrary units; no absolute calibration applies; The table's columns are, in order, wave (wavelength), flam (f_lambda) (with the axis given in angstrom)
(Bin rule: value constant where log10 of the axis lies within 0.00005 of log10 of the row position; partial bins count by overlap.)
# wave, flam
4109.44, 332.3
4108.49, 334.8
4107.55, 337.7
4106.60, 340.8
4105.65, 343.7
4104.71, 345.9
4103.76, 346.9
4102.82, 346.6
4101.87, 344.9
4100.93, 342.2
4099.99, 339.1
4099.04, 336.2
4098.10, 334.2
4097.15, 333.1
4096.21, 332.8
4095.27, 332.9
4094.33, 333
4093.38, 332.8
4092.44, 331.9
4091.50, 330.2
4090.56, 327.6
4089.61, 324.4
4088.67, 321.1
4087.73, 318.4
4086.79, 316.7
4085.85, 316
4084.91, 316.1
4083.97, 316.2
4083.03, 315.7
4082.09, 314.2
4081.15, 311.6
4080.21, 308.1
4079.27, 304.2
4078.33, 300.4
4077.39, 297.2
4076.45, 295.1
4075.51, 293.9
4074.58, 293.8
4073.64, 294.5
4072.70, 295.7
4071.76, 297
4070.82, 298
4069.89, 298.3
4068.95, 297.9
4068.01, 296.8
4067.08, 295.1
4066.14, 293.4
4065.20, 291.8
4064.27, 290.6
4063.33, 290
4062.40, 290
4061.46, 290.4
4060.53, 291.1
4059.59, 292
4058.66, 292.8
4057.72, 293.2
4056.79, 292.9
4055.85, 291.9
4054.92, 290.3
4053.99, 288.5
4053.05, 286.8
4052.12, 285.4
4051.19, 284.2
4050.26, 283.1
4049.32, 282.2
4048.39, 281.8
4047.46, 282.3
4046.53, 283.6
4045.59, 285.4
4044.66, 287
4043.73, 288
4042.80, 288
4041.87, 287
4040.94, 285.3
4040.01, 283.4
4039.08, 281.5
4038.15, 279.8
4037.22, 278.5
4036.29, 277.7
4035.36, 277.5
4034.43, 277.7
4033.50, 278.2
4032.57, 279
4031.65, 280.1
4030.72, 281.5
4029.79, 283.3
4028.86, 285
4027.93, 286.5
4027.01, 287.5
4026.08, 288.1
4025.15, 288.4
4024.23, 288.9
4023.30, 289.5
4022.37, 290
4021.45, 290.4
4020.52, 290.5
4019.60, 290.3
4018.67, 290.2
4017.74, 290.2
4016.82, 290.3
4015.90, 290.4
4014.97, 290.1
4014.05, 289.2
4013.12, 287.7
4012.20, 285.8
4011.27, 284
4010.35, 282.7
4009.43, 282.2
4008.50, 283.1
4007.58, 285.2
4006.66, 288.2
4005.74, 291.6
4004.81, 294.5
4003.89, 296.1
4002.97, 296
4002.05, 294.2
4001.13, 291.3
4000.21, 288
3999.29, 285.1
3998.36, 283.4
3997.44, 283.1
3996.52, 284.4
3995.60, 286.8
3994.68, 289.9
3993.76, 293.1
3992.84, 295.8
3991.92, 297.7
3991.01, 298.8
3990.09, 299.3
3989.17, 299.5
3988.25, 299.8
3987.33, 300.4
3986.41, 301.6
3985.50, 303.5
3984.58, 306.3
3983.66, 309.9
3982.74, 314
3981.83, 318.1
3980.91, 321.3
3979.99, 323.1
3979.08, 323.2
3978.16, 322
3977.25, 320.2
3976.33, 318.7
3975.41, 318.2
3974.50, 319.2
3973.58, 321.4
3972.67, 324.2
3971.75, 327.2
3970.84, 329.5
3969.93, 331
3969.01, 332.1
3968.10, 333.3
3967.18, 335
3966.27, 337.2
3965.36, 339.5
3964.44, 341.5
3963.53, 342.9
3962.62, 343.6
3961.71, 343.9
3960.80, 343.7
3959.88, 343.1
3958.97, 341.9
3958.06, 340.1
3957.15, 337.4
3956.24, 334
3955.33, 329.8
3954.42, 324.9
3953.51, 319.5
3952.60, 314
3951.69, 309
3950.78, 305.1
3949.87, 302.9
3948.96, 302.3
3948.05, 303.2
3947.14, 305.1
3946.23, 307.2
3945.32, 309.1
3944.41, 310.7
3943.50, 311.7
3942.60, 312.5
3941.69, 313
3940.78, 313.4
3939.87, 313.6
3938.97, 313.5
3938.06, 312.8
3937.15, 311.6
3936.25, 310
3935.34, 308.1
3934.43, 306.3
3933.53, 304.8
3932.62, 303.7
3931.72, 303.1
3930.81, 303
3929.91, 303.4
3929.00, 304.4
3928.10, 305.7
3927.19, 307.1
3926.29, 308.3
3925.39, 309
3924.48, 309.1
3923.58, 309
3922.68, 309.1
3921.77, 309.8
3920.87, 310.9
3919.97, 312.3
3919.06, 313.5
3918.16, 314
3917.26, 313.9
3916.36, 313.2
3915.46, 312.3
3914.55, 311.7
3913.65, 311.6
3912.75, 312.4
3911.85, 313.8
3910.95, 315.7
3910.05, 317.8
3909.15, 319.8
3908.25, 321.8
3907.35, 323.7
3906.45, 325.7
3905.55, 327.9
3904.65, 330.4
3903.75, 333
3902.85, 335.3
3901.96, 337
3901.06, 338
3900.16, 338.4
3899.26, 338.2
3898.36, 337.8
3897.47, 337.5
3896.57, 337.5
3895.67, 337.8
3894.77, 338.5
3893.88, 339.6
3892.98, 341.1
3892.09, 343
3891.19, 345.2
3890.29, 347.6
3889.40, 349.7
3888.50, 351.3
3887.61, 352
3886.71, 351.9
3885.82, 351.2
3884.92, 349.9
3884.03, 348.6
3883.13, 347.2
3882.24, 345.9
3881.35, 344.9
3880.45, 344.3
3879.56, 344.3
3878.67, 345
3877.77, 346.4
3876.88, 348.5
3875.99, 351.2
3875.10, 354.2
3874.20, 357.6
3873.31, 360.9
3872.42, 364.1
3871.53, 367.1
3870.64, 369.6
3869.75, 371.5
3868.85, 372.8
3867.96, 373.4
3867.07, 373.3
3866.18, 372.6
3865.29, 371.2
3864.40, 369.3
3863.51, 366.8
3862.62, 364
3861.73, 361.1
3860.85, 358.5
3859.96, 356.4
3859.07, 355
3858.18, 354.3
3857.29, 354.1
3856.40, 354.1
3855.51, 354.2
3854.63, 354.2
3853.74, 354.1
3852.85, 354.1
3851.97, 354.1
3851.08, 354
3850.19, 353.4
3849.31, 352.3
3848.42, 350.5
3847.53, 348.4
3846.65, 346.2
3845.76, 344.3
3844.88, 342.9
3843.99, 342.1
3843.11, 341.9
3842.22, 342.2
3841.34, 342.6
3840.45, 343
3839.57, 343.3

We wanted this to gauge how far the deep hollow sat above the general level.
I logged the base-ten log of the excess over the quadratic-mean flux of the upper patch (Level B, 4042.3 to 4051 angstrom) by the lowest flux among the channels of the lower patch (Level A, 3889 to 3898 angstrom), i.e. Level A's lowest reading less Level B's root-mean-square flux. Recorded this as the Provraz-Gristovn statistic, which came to 1.7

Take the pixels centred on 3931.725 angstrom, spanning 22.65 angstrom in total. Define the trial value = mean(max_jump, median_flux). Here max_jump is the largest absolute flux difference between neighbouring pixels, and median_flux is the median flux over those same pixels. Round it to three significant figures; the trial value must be 155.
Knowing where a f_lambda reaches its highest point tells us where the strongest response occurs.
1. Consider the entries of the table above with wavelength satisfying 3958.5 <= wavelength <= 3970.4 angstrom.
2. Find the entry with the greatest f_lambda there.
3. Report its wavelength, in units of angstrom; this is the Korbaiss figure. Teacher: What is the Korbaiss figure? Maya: 3961.71 angstrom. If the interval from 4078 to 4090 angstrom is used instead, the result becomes 4089.61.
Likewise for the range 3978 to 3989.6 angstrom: 3979.08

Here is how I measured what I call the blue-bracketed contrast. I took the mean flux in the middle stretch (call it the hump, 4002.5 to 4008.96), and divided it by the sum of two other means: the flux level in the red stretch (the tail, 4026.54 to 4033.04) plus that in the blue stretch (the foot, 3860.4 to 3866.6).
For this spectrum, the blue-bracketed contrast 0.45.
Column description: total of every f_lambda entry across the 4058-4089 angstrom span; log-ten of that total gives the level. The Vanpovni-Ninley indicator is 4.00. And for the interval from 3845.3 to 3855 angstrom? 3.59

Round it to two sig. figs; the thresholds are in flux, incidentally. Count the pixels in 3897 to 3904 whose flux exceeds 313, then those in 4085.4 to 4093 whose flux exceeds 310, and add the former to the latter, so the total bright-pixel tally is 16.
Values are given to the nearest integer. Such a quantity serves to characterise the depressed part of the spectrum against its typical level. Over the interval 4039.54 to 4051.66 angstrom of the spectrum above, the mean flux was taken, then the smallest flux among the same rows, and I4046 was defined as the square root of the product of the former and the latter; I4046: 283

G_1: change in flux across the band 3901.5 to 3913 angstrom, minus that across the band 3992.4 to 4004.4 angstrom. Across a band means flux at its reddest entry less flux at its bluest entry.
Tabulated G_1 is -25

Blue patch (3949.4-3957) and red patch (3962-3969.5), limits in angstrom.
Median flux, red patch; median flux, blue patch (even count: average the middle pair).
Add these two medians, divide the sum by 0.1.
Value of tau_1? 6551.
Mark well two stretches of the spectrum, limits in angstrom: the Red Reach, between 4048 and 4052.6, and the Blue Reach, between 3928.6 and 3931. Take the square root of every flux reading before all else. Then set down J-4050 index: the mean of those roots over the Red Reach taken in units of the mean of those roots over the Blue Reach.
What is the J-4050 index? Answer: 0.97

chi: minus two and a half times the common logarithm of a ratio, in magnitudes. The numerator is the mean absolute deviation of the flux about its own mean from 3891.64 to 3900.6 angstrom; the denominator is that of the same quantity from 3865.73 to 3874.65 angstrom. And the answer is 1.3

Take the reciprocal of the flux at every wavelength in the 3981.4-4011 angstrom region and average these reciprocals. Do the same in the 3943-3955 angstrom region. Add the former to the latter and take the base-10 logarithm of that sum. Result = -2.178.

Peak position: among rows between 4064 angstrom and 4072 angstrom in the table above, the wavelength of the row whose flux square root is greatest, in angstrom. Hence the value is 4069.89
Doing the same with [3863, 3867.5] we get 3867.07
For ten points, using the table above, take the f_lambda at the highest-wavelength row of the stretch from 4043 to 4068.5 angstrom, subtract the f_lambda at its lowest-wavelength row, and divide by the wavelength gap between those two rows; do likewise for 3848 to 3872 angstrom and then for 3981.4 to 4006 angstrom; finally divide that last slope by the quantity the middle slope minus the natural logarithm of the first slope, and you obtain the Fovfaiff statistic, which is -0.6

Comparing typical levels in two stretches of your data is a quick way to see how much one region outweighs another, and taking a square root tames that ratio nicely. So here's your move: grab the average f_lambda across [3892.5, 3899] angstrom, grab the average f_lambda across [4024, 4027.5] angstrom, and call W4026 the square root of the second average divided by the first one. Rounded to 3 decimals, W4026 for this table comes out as 0.923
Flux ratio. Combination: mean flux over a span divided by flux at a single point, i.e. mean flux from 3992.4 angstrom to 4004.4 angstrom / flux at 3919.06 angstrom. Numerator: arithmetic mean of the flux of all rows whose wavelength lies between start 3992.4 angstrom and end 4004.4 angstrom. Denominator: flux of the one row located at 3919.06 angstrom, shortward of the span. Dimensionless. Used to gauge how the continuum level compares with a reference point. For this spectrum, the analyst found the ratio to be 0.92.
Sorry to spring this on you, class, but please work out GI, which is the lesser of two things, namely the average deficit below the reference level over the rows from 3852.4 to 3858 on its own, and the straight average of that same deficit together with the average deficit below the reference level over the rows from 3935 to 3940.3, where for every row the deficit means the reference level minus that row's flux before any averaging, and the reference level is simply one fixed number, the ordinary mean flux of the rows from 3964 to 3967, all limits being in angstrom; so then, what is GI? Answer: -15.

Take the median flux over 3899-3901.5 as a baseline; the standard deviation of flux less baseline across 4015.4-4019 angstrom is 0.1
